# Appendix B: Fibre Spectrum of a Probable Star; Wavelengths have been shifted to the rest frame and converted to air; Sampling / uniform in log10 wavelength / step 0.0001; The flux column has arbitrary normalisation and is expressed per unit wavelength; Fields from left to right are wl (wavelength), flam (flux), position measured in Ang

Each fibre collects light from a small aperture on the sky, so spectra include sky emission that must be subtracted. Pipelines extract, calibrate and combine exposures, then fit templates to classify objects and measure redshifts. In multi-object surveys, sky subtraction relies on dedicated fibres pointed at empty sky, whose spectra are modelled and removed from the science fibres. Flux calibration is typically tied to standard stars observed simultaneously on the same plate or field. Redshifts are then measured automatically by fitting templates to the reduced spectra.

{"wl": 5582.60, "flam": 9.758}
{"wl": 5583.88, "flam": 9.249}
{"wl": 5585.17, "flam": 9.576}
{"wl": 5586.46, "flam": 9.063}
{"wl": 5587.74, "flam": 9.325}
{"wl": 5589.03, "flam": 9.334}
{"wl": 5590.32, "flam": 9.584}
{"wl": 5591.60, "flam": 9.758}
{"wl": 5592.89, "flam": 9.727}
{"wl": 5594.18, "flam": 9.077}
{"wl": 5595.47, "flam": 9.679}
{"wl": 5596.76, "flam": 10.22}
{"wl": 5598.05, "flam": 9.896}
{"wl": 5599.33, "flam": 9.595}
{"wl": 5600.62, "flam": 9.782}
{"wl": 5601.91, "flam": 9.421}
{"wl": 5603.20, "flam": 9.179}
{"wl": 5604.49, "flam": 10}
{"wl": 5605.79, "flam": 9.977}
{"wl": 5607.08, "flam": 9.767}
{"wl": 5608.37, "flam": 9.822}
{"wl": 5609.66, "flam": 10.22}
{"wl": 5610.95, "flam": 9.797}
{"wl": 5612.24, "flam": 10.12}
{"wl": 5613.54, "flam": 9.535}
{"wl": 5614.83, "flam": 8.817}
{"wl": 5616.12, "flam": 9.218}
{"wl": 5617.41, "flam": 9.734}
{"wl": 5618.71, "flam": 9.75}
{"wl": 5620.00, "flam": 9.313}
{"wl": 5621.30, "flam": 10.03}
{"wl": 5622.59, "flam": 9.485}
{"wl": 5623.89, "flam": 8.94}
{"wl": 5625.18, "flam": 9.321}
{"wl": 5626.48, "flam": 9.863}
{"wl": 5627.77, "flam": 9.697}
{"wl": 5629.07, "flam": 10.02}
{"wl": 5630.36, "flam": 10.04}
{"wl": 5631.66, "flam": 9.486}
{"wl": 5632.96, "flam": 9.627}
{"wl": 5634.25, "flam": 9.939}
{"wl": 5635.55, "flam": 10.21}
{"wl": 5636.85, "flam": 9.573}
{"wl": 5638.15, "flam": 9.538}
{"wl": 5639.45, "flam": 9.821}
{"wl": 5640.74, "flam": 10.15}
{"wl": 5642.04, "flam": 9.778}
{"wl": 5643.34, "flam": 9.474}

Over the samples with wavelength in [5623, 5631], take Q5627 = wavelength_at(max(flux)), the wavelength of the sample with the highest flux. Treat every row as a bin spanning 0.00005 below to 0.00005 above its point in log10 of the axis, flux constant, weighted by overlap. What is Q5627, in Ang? 5630.36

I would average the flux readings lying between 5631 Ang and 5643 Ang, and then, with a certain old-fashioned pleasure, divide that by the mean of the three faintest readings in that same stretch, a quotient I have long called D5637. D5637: 1.03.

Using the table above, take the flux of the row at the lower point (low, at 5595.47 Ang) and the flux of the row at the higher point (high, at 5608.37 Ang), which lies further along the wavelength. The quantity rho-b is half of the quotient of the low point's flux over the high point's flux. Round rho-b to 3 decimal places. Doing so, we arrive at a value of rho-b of 0.493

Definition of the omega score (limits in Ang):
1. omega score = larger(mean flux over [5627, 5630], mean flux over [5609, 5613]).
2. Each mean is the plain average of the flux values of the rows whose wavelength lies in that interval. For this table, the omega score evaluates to 10.0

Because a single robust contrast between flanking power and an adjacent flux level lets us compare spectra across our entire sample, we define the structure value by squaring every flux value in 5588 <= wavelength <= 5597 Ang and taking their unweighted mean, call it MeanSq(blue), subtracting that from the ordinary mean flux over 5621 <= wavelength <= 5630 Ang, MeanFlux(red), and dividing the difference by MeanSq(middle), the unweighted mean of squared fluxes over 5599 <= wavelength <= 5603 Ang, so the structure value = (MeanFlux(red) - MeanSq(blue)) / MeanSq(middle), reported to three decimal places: -0.902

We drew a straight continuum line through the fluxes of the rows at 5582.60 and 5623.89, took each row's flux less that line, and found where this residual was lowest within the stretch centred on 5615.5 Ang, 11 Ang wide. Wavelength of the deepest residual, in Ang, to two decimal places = 5614.83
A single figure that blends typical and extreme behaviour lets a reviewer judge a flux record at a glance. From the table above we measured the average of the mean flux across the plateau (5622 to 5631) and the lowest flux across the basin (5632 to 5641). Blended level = 9.58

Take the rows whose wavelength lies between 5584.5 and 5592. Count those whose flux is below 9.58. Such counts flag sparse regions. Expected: 4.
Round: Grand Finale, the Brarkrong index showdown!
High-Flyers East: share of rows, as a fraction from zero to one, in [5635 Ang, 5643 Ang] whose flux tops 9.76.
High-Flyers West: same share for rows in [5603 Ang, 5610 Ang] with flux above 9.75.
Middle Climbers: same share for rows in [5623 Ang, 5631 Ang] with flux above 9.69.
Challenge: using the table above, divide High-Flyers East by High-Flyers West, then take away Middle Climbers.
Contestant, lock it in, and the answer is 0.13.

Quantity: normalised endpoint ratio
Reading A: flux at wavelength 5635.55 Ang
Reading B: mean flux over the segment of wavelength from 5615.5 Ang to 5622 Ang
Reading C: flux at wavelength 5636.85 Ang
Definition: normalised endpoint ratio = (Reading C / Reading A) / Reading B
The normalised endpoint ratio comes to 0.098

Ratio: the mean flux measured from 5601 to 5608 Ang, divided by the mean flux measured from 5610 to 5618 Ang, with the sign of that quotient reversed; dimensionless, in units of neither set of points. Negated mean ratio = -1.01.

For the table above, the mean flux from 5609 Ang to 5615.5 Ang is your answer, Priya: 9.70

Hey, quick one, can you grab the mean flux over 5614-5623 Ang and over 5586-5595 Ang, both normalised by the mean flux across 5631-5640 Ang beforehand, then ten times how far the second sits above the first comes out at -0.1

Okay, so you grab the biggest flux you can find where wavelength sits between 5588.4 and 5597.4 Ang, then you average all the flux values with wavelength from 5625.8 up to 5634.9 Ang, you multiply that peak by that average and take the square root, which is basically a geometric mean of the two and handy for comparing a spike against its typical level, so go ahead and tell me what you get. 10.0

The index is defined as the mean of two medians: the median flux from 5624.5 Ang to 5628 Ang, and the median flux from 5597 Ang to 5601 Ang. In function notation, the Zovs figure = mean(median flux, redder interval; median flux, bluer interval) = 9.74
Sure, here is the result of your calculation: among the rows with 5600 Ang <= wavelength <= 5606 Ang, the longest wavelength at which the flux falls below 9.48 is 5603.20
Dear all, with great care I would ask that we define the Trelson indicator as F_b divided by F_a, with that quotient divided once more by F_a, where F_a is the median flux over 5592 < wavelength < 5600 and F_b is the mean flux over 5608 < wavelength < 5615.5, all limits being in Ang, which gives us 0.103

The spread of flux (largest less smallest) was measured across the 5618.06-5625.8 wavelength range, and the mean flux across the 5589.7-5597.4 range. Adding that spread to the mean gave 10.76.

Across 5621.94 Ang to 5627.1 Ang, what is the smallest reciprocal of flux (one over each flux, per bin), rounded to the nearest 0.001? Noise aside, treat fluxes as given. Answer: 0.101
